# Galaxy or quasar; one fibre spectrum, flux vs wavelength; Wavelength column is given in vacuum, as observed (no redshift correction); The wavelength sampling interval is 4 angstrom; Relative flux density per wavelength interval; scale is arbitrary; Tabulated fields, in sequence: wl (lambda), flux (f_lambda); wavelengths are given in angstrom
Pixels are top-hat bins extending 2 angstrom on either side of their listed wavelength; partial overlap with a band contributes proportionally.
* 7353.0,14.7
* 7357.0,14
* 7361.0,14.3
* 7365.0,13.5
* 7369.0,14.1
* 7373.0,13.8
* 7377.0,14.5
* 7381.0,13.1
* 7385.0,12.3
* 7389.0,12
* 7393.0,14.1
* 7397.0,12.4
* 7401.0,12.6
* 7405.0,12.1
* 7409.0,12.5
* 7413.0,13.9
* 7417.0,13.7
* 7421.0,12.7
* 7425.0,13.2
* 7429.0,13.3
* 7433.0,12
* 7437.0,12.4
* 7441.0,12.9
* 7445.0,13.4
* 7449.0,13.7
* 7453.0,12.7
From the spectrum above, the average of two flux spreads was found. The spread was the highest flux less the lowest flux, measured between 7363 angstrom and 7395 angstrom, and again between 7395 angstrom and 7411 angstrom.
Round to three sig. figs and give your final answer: 1.50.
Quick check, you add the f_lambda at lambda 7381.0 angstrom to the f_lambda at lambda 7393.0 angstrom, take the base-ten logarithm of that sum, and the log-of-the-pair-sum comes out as 1.43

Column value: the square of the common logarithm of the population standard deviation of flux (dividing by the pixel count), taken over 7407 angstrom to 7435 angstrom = 0.041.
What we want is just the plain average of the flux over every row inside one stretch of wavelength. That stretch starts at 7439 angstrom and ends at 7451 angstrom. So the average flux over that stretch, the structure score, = 13.3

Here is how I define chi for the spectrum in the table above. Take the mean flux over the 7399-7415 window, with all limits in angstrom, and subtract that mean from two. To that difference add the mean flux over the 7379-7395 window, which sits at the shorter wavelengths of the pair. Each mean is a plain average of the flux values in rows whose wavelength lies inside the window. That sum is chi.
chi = 2.10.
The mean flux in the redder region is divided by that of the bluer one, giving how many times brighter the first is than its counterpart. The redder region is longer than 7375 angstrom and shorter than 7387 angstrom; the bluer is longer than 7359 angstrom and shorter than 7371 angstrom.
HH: 0.95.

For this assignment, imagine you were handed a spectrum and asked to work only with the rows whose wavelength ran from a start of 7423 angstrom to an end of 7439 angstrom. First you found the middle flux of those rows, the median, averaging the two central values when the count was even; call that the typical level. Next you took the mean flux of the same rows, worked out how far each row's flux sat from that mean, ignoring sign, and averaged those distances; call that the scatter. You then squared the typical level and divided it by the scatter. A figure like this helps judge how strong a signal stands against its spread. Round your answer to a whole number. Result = 312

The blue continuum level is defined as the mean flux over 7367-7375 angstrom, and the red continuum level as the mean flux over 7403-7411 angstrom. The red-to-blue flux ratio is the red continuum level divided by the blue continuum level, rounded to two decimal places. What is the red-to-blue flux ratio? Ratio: 0.88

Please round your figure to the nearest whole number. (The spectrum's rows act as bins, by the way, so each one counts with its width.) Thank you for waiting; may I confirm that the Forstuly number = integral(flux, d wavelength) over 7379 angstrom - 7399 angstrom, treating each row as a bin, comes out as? 256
